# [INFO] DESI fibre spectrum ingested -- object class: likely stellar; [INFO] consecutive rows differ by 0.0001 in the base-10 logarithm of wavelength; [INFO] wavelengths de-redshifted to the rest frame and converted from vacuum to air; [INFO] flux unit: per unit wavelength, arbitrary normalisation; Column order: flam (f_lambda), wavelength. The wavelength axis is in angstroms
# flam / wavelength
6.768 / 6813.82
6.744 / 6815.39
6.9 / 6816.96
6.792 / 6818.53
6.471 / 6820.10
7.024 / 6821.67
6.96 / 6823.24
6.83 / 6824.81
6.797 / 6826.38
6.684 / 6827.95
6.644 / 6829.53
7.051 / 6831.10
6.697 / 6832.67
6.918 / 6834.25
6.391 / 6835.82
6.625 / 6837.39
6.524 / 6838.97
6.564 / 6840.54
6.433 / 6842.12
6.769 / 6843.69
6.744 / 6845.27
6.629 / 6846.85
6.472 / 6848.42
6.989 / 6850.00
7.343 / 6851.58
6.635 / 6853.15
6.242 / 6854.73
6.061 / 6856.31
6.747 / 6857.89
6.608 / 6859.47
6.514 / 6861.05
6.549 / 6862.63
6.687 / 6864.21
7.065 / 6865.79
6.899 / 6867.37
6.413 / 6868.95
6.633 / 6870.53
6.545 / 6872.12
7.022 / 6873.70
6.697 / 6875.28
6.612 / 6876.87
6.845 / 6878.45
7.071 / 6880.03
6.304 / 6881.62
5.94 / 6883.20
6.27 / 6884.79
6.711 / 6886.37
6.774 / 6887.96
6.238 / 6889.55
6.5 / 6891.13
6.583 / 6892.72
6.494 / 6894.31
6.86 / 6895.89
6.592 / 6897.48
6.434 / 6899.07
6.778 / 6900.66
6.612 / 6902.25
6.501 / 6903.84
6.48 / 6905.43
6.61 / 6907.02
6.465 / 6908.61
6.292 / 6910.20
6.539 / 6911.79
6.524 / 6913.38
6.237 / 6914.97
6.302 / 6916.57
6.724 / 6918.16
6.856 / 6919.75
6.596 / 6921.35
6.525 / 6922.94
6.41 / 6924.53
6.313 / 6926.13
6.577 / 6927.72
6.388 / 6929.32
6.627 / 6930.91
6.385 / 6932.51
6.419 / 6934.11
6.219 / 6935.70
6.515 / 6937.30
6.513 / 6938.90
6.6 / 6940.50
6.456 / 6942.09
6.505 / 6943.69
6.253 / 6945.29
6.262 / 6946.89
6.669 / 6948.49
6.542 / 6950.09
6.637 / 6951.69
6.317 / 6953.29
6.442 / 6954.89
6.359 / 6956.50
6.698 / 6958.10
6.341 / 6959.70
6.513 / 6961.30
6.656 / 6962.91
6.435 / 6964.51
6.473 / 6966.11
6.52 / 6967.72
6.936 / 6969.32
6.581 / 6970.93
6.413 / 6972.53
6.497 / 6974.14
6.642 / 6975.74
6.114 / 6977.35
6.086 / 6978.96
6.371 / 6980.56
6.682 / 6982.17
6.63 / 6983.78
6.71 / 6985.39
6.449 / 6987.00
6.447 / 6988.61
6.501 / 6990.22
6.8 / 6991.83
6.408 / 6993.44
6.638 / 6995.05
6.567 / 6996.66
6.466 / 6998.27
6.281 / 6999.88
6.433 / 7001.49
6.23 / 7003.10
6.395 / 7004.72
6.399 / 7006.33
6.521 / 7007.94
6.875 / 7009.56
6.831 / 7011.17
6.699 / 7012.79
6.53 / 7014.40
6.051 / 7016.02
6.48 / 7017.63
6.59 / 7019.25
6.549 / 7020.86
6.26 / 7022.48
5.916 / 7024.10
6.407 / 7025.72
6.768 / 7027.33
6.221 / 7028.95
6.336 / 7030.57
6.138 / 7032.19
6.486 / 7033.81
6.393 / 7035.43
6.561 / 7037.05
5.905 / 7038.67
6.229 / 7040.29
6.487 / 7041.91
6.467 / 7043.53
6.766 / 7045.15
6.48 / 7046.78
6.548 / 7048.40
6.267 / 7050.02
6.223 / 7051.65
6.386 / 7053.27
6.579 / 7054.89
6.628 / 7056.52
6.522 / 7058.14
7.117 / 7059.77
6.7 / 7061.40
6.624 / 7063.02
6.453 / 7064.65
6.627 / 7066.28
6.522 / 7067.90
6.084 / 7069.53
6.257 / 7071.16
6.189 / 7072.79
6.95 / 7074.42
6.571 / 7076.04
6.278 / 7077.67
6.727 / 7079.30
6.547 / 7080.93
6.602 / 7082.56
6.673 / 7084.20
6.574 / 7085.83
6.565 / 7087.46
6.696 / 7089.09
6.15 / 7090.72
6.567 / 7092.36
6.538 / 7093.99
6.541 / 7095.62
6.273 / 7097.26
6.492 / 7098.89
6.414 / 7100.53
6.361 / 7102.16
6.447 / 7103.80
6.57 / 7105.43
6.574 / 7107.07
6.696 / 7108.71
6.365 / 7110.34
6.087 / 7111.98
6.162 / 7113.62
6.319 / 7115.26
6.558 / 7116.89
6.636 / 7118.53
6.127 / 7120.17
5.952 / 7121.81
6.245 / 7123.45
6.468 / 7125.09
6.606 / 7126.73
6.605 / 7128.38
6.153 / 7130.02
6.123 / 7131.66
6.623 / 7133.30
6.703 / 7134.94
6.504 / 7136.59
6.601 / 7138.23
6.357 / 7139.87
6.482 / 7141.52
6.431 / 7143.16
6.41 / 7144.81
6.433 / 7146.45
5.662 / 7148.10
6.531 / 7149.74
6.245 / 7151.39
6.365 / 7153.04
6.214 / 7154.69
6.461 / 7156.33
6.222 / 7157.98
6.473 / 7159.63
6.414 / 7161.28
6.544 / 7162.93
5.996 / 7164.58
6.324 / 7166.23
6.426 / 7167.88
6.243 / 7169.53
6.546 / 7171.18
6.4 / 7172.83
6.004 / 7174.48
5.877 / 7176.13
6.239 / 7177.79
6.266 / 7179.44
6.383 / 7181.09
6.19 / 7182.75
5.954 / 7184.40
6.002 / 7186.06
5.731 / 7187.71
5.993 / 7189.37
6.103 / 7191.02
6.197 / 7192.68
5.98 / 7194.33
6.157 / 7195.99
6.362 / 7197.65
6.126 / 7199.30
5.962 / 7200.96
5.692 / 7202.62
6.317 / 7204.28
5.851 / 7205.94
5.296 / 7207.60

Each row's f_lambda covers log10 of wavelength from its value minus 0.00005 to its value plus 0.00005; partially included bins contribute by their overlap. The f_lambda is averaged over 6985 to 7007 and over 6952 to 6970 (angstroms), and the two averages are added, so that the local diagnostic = 13.0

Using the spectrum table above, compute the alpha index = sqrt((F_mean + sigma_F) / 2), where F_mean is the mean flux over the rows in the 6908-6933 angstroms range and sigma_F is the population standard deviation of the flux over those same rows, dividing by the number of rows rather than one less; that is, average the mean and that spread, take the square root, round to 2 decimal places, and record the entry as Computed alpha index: 1.82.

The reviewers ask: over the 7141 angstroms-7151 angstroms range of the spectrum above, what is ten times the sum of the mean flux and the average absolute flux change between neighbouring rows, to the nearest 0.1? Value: 66.7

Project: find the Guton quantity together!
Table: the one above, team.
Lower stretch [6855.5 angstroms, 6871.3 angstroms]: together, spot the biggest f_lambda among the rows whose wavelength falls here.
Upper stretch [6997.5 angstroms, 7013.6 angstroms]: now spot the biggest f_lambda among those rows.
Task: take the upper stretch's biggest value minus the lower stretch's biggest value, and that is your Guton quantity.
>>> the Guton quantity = -0.19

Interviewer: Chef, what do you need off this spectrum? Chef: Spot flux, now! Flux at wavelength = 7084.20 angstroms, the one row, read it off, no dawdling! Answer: 6.673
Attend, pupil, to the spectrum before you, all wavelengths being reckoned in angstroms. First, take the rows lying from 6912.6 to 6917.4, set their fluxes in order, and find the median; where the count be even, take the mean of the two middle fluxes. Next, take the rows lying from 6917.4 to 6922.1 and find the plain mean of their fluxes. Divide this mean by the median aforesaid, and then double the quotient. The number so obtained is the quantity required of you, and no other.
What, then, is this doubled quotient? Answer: 2.13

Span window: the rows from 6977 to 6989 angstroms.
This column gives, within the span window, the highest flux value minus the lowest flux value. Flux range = 0.62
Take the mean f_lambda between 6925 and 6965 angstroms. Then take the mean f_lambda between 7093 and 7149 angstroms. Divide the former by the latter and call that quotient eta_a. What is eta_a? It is 1.01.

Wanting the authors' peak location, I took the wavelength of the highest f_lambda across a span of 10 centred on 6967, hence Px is 6969.32 angstroms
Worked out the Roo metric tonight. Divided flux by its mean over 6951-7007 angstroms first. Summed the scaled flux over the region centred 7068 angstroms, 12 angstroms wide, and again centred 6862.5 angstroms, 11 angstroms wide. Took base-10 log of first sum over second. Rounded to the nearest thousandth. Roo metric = -0.022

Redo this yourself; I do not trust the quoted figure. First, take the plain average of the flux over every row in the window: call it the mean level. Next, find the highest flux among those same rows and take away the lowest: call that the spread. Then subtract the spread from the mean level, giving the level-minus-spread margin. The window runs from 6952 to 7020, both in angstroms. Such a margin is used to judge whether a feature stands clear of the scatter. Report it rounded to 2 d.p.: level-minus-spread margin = 5.62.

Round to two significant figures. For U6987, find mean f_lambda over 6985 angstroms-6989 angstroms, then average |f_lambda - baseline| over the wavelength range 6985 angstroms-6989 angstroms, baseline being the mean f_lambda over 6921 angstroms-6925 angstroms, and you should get 0.11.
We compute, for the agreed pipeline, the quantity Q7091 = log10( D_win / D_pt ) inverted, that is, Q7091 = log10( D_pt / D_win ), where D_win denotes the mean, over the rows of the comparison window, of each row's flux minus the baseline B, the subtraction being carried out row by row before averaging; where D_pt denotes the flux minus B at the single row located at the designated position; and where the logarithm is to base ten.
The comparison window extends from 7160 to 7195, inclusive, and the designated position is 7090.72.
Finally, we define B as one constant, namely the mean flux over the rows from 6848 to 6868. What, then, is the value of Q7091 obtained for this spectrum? 0.03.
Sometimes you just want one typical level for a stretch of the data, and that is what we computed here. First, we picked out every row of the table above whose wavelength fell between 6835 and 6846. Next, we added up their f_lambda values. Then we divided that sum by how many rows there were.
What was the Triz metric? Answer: 6.58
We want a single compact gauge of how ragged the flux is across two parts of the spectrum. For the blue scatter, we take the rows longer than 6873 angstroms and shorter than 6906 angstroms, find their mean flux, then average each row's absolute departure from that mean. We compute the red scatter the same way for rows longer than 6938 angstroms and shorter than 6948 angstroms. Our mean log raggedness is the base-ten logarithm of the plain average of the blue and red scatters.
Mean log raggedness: -0.799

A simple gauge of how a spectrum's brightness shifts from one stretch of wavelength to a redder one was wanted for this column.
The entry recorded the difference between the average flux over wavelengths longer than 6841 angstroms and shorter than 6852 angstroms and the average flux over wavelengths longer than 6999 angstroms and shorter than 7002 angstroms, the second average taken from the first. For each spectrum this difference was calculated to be 0.4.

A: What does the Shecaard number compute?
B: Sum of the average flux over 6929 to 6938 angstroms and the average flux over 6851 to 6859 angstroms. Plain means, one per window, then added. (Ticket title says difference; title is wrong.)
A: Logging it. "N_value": 13.0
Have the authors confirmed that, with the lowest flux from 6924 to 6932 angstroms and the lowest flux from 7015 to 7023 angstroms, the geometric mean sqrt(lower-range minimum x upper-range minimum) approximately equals 6.18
